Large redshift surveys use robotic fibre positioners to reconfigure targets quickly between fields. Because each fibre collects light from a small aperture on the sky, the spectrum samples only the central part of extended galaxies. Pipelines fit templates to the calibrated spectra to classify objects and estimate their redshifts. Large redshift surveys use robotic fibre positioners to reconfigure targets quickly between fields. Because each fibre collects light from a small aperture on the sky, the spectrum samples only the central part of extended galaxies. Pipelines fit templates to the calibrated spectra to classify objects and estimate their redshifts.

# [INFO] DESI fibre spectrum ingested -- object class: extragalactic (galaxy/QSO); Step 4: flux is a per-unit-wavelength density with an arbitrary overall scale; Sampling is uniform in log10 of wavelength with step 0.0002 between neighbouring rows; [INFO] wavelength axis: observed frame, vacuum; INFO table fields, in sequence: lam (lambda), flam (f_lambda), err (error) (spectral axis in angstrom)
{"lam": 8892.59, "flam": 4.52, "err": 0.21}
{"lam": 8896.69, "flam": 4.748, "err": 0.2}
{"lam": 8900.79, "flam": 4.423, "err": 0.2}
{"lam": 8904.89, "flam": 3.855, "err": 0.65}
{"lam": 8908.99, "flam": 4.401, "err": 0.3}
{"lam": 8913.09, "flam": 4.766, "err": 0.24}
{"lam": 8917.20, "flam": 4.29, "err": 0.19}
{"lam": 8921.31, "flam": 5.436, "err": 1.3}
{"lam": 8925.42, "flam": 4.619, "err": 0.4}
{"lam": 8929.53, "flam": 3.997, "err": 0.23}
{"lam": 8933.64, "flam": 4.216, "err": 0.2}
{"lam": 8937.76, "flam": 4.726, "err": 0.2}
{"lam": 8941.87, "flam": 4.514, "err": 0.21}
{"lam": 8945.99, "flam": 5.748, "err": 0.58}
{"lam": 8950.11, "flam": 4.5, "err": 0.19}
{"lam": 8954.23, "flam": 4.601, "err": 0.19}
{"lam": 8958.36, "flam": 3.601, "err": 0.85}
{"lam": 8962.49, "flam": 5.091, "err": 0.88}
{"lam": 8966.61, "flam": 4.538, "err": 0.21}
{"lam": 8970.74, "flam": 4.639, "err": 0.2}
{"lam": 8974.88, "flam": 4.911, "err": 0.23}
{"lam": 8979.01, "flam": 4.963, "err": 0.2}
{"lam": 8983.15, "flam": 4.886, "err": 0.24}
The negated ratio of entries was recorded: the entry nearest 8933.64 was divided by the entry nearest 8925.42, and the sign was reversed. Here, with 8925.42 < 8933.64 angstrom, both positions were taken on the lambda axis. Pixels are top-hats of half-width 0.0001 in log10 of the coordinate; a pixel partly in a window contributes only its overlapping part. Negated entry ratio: -0.91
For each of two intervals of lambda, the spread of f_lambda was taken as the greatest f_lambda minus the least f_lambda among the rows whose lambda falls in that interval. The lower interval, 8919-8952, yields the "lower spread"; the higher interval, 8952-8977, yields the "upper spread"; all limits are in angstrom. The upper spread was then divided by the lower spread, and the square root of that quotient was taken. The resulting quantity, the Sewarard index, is 0.92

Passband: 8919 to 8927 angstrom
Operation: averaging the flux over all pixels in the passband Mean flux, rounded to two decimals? 5.03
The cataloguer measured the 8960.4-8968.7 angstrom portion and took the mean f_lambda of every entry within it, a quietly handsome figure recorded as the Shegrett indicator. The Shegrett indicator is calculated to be 4.81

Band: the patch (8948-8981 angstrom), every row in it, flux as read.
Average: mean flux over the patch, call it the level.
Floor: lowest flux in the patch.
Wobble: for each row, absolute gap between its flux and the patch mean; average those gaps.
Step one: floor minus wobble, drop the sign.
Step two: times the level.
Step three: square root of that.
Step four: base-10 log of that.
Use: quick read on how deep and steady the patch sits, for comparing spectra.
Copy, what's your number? 0.591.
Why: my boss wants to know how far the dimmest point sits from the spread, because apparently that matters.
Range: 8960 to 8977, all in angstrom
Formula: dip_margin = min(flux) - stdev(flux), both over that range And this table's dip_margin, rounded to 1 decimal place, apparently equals 4.3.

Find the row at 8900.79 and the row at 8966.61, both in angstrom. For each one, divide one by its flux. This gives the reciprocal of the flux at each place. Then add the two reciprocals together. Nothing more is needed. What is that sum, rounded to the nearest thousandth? 0.446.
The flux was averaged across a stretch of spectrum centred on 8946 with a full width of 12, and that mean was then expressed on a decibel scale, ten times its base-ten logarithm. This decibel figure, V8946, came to 6.9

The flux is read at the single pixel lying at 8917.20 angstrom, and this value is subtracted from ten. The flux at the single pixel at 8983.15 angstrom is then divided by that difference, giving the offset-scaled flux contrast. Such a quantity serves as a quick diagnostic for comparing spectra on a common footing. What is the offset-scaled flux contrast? 0.86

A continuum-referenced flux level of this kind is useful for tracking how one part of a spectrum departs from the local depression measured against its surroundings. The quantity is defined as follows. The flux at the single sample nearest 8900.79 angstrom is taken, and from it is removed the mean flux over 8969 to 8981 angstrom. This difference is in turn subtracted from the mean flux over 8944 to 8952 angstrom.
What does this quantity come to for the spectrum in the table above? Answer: 5.5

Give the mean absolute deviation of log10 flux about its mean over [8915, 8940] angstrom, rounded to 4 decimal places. 0.0359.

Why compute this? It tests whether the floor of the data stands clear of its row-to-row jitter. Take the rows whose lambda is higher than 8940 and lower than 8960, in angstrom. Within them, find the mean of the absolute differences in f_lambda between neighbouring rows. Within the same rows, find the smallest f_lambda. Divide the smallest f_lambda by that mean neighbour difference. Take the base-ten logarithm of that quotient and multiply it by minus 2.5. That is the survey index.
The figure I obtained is -1.5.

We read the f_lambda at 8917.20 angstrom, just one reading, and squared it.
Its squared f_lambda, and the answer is 18.4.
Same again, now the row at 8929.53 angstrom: 16.0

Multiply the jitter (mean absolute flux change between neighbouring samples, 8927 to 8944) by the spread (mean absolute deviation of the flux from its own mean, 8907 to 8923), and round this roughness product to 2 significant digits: 0.12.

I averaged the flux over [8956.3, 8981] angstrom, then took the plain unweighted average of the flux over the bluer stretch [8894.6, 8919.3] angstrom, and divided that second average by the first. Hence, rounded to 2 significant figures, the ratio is 0.95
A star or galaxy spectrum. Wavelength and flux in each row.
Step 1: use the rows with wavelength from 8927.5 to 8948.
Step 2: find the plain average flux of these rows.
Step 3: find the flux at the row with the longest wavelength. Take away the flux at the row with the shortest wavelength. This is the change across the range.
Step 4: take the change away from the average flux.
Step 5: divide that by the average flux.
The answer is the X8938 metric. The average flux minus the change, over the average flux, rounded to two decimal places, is 0.62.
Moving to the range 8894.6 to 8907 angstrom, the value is 1.21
